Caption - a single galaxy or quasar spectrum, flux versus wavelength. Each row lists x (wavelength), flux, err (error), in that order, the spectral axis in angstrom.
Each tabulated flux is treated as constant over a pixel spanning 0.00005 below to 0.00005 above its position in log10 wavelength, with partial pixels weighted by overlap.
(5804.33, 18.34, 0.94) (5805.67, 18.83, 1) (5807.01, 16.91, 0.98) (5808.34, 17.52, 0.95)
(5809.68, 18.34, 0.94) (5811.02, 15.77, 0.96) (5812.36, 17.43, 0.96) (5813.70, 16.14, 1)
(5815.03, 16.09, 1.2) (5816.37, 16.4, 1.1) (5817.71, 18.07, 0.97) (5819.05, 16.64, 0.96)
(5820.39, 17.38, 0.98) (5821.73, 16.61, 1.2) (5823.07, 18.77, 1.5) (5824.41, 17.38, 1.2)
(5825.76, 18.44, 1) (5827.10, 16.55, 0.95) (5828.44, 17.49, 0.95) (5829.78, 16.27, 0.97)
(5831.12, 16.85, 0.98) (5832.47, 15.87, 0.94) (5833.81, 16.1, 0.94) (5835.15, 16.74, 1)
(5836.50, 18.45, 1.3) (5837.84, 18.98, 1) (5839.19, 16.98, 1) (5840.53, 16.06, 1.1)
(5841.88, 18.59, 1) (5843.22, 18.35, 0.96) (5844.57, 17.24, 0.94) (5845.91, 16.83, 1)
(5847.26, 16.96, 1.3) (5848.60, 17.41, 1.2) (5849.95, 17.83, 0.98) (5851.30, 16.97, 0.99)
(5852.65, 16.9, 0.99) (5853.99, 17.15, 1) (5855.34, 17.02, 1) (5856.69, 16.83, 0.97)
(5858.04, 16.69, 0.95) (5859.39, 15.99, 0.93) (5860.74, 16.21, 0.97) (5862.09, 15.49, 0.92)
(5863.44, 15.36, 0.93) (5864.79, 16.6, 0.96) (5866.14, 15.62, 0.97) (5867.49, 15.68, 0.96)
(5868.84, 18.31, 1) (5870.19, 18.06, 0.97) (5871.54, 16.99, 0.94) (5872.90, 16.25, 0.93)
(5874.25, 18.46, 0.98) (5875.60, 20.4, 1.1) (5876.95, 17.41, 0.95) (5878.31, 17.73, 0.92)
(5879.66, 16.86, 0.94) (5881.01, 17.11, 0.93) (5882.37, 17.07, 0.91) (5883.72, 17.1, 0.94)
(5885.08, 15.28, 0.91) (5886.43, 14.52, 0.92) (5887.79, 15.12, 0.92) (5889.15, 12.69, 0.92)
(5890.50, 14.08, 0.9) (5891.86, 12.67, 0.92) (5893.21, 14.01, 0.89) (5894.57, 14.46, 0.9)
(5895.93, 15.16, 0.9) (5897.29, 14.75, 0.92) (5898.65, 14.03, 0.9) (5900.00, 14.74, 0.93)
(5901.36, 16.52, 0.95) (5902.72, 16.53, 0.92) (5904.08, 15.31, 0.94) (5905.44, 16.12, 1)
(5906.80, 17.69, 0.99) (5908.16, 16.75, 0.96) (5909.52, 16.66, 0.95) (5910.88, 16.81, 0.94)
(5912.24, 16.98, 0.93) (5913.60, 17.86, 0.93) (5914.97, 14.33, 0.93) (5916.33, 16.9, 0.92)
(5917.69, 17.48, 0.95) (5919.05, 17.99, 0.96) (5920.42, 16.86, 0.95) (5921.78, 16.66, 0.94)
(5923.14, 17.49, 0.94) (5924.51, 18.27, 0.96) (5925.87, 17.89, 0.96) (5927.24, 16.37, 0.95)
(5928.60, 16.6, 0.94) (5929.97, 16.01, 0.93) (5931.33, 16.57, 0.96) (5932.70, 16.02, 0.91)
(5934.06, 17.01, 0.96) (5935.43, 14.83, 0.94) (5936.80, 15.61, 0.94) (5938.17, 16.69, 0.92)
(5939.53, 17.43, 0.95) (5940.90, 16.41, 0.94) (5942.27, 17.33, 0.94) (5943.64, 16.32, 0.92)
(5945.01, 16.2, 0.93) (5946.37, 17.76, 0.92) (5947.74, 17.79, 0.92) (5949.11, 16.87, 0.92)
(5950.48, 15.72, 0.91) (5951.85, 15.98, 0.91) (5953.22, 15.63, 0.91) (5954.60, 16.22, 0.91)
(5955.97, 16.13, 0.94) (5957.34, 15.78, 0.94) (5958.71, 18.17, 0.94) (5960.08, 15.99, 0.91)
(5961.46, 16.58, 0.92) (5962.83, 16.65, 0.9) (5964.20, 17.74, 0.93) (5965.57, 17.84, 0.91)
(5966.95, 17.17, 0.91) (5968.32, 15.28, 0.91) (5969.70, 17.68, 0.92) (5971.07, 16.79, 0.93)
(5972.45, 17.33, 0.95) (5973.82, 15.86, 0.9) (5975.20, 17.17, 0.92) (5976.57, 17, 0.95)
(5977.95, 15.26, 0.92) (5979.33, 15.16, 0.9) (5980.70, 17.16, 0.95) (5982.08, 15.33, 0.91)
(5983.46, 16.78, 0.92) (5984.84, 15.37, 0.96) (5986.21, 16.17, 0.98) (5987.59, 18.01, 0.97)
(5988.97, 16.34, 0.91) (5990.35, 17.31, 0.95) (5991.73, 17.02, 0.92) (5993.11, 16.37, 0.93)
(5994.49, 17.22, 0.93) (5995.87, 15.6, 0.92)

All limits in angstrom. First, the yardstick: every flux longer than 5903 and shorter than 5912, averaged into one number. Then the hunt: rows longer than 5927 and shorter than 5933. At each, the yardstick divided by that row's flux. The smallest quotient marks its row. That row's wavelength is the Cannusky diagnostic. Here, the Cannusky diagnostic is 5928.60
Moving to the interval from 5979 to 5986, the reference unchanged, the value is 5980.70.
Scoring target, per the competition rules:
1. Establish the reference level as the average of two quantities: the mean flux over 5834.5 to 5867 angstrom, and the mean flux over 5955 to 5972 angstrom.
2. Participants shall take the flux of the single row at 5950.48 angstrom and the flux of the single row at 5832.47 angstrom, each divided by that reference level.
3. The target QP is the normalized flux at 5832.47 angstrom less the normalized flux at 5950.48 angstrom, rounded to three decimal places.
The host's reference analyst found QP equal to 0.009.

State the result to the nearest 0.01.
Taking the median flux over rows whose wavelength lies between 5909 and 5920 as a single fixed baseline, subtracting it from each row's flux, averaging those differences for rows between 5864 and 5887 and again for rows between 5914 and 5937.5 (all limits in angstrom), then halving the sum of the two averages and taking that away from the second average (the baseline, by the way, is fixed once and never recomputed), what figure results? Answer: -0.19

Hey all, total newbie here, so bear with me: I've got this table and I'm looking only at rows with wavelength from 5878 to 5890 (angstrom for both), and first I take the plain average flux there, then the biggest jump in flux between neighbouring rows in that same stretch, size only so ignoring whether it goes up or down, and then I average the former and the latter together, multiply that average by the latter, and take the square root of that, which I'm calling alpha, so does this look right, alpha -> 4.7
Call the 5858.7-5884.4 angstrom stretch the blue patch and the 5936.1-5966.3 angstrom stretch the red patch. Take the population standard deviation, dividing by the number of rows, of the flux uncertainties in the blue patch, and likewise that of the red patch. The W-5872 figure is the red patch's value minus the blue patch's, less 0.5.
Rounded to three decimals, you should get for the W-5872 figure -0.527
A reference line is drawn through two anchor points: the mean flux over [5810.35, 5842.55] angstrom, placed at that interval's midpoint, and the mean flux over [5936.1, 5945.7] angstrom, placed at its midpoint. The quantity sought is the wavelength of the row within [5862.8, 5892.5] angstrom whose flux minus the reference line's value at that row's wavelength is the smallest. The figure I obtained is 5891.86 angstrom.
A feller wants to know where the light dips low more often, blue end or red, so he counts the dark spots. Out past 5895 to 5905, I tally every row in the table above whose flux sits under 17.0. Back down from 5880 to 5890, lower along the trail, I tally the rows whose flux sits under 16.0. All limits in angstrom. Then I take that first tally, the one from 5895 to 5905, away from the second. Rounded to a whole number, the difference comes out -3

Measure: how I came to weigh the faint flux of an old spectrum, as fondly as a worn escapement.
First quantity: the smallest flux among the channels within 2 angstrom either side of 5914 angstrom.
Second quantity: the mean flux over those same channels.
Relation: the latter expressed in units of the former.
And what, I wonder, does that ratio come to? 1.14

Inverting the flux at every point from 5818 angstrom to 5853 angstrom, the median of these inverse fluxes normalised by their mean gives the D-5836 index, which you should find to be 1.01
